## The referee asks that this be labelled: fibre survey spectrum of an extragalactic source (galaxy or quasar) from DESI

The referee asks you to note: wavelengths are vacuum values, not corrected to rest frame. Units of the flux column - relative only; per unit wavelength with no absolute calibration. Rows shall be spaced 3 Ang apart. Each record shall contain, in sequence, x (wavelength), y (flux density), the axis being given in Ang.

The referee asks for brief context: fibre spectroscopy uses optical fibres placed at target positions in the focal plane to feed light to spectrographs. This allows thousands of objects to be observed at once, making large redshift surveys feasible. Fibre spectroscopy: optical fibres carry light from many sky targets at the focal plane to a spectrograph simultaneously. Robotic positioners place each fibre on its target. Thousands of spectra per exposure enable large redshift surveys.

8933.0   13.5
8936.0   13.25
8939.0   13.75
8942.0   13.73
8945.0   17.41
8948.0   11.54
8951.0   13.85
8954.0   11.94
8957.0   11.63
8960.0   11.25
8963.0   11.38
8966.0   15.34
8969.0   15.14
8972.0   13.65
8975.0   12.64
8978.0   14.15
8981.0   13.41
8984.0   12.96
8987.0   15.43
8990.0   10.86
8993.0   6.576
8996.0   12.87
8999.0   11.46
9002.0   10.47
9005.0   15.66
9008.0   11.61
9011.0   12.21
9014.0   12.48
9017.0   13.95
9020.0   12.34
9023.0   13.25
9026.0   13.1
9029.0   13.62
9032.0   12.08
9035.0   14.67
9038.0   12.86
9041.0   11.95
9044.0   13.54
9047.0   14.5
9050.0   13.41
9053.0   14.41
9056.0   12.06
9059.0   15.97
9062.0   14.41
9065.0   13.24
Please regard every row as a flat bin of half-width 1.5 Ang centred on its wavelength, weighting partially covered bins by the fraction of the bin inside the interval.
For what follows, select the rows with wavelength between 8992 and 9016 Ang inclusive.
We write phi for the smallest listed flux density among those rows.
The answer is 6.576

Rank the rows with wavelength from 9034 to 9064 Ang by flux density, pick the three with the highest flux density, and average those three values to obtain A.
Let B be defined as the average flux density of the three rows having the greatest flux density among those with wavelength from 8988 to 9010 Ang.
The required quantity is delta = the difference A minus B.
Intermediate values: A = 15.0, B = 13.4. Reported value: 1.7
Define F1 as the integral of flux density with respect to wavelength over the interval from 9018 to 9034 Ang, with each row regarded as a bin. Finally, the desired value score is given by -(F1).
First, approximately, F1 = 207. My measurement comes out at -207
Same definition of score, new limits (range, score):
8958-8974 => -212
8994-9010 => -196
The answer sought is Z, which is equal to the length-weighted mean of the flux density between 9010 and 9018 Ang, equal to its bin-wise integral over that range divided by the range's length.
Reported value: 12.9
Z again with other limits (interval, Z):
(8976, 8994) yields 12.4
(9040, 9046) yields 13.0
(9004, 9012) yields 13.1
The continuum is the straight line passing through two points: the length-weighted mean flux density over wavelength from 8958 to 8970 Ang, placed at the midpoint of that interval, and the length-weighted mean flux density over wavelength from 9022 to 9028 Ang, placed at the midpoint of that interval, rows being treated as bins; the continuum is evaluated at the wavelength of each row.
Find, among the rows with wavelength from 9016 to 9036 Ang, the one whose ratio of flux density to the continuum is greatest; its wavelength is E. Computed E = 9035.0 Ang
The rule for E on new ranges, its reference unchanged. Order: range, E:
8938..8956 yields 8945.0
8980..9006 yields 9005.0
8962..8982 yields 8966.0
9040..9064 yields 9059.0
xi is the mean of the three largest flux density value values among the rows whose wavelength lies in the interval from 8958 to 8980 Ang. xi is 14.9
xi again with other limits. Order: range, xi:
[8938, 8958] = 15.0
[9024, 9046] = 13.9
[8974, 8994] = 14.3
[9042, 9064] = 15.0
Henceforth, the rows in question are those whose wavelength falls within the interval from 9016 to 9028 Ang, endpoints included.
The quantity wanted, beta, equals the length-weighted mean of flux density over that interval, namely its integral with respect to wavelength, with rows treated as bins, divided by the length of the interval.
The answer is 13.1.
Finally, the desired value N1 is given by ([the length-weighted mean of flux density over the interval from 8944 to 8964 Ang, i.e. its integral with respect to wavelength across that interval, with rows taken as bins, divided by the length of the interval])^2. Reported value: 160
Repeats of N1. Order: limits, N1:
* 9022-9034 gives 171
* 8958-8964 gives 129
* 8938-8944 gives 197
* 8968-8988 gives 192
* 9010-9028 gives 167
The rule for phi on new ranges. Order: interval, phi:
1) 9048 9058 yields 12.06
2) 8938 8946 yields 13.73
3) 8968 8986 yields 12.64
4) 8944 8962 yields 11.25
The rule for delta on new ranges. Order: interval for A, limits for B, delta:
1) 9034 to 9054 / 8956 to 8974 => -0.2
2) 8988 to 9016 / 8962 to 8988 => -1.6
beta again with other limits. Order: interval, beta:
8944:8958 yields 13.2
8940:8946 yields 15.3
